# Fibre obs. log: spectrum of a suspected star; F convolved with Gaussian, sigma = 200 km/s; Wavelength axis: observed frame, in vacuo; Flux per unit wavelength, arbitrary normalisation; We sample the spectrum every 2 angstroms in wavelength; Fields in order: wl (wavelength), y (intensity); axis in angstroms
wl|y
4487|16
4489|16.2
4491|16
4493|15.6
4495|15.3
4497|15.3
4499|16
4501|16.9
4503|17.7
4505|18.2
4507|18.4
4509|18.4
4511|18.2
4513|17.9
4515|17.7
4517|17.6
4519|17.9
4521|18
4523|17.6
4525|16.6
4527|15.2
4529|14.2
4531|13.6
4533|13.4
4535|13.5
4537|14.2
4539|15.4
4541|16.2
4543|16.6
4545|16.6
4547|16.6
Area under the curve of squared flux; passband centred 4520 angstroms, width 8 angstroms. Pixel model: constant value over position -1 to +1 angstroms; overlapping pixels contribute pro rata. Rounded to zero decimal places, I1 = 2528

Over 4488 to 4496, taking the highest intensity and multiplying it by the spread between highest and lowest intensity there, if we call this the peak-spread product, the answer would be 15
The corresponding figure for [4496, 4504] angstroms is 42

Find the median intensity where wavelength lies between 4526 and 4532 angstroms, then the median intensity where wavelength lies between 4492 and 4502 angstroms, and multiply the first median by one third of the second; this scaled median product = 74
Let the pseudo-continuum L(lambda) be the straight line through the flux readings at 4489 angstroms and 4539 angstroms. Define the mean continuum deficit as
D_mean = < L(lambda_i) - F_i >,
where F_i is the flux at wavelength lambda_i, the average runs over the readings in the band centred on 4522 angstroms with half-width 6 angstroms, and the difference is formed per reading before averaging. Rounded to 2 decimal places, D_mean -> -1.48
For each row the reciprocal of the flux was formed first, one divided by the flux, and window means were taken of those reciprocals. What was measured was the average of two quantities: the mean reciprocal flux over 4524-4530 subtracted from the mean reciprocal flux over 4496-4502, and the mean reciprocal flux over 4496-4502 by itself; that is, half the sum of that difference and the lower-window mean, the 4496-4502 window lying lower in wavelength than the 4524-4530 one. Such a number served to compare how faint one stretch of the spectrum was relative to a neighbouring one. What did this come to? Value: 0.0296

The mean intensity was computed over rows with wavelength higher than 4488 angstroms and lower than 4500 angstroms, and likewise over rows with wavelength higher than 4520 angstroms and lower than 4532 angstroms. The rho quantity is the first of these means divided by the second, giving 0.99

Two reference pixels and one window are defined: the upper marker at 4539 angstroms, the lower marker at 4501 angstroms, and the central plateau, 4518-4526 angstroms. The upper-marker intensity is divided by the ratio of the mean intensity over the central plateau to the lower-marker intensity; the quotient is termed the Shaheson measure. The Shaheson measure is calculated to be 15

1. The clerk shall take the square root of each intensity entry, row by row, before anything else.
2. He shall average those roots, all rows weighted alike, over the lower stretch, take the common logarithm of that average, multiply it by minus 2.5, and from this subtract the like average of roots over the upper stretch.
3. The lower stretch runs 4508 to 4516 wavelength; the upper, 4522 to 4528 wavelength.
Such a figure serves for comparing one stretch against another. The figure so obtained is -5.63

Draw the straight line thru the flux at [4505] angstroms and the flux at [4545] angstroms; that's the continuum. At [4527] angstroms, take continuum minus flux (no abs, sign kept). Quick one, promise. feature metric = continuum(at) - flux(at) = 2.1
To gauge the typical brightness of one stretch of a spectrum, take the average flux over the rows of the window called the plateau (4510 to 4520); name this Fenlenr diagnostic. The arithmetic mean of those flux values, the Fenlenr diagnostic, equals 17.9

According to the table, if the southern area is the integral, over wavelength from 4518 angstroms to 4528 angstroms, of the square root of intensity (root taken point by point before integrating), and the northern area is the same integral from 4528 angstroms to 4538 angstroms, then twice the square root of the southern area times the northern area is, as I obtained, 78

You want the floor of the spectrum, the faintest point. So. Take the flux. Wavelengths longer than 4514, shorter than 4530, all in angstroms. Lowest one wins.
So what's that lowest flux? 14.2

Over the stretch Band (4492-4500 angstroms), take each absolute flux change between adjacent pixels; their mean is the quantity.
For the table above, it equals 0.33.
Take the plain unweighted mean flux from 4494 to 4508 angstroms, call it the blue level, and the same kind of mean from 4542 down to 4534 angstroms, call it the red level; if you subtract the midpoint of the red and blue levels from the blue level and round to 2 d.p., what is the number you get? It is 1.00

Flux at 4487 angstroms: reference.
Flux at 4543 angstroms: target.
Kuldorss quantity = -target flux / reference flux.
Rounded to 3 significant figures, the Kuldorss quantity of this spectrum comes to -1.04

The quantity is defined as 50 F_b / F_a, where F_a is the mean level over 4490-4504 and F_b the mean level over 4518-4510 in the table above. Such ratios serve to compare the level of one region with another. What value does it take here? 55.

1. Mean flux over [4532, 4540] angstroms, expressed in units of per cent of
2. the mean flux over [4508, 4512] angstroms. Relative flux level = 77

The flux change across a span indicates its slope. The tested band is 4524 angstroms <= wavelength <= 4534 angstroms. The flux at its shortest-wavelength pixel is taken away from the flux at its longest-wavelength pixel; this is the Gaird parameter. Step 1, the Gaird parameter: -3.2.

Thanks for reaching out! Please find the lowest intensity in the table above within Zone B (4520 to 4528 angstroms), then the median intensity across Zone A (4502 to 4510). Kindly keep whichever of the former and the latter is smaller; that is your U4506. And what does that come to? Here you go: 15.2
